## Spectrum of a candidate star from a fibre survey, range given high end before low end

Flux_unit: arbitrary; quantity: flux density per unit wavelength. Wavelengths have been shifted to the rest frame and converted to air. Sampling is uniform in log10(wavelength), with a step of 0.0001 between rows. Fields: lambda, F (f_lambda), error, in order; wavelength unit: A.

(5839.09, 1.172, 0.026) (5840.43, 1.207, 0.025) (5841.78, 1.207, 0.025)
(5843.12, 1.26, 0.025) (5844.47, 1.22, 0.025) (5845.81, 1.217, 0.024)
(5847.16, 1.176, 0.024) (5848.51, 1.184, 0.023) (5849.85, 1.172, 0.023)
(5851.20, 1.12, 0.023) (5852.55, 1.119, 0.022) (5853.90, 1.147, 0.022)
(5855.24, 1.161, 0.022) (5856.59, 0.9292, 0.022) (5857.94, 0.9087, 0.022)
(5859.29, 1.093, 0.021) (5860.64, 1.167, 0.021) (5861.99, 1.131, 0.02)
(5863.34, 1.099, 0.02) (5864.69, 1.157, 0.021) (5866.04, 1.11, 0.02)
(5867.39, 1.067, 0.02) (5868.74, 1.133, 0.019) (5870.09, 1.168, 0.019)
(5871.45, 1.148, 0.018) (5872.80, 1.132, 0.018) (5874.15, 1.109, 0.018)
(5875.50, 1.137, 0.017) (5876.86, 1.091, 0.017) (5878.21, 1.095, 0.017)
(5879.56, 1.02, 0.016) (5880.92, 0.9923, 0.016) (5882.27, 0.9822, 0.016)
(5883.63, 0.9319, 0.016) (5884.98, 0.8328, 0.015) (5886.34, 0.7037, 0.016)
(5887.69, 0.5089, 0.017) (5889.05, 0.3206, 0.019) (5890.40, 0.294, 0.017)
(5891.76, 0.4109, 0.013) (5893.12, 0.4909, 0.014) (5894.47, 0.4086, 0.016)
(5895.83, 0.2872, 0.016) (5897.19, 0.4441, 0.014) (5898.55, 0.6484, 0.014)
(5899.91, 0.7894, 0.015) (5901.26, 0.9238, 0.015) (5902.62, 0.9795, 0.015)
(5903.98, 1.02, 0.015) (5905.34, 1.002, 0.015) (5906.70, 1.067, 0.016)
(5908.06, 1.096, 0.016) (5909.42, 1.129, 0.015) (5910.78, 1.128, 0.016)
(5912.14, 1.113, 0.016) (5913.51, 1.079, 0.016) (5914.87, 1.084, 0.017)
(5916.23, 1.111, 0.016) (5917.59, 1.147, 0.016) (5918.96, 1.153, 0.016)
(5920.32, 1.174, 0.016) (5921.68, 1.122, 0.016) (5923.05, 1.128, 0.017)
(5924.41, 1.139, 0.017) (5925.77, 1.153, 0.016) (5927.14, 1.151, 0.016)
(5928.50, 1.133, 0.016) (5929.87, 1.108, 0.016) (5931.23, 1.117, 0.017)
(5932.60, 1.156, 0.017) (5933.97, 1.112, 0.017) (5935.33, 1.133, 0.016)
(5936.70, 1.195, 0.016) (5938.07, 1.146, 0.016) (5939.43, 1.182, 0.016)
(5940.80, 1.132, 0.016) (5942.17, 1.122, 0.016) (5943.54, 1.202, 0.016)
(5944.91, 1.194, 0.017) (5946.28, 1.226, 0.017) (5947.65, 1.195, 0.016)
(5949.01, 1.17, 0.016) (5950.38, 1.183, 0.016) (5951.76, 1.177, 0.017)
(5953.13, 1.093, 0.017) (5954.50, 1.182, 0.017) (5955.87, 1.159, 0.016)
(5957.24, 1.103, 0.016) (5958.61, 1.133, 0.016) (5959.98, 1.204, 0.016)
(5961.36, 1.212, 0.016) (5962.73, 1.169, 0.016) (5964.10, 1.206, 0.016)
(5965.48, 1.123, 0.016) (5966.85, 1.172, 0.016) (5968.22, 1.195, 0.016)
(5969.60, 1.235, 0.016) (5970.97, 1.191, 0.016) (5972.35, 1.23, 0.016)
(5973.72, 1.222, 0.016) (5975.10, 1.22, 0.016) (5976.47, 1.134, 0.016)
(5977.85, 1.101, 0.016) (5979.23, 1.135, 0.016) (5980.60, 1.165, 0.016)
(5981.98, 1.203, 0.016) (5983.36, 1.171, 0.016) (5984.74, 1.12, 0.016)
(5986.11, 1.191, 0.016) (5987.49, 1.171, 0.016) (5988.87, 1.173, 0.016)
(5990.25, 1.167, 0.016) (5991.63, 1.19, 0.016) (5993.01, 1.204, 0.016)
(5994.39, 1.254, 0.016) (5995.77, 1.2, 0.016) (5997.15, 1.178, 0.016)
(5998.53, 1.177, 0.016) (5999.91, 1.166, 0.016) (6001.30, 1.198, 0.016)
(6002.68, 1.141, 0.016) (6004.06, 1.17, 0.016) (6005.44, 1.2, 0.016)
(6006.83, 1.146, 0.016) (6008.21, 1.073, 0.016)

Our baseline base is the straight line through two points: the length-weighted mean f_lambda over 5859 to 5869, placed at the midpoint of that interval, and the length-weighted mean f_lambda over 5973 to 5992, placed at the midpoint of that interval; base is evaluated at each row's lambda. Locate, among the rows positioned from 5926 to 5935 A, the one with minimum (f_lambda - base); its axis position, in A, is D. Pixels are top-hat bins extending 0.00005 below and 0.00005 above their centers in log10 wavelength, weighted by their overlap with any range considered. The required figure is 5929.87 A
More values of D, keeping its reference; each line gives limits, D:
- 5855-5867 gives 5857.94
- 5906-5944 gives 5906.70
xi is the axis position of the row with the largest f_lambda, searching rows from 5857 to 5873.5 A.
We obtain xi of 5870.09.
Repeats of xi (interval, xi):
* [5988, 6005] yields 5994.39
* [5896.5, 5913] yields 5909.42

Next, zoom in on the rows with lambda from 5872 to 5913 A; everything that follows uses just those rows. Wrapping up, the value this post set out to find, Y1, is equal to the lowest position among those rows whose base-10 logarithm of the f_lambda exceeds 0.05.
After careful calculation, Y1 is 5872.80 A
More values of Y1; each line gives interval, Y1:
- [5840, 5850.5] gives 5840.43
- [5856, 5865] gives 5860.64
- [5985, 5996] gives 5986.11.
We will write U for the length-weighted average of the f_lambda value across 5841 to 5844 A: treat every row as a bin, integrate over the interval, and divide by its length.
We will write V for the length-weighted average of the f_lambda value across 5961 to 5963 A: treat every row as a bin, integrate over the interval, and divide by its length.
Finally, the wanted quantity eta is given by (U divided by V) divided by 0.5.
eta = 2.06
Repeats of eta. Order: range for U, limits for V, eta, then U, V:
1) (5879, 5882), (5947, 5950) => 1.69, 1.00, 1.19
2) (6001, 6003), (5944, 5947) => 1.94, 1.17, 1.21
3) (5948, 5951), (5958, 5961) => 2.02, 1.18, 1.17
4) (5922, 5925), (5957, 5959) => 2.02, 1.13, 1.12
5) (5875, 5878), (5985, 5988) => 1.89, 1.11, 1.18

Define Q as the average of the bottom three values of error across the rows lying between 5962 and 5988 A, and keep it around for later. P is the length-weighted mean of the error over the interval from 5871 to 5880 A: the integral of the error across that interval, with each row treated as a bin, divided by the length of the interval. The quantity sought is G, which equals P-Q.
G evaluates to 0.0013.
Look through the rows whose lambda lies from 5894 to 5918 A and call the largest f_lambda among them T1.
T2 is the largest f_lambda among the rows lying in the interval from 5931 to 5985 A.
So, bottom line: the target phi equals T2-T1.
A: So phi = 0.09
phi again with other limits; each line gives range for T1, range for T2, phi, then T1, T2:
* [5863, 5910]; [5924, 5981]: 0.07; 1.168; 1.235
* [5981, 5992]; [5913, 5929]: -0.03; 1.203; 1.174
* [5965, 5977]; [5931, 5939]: -0.04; 1.235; 1.195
